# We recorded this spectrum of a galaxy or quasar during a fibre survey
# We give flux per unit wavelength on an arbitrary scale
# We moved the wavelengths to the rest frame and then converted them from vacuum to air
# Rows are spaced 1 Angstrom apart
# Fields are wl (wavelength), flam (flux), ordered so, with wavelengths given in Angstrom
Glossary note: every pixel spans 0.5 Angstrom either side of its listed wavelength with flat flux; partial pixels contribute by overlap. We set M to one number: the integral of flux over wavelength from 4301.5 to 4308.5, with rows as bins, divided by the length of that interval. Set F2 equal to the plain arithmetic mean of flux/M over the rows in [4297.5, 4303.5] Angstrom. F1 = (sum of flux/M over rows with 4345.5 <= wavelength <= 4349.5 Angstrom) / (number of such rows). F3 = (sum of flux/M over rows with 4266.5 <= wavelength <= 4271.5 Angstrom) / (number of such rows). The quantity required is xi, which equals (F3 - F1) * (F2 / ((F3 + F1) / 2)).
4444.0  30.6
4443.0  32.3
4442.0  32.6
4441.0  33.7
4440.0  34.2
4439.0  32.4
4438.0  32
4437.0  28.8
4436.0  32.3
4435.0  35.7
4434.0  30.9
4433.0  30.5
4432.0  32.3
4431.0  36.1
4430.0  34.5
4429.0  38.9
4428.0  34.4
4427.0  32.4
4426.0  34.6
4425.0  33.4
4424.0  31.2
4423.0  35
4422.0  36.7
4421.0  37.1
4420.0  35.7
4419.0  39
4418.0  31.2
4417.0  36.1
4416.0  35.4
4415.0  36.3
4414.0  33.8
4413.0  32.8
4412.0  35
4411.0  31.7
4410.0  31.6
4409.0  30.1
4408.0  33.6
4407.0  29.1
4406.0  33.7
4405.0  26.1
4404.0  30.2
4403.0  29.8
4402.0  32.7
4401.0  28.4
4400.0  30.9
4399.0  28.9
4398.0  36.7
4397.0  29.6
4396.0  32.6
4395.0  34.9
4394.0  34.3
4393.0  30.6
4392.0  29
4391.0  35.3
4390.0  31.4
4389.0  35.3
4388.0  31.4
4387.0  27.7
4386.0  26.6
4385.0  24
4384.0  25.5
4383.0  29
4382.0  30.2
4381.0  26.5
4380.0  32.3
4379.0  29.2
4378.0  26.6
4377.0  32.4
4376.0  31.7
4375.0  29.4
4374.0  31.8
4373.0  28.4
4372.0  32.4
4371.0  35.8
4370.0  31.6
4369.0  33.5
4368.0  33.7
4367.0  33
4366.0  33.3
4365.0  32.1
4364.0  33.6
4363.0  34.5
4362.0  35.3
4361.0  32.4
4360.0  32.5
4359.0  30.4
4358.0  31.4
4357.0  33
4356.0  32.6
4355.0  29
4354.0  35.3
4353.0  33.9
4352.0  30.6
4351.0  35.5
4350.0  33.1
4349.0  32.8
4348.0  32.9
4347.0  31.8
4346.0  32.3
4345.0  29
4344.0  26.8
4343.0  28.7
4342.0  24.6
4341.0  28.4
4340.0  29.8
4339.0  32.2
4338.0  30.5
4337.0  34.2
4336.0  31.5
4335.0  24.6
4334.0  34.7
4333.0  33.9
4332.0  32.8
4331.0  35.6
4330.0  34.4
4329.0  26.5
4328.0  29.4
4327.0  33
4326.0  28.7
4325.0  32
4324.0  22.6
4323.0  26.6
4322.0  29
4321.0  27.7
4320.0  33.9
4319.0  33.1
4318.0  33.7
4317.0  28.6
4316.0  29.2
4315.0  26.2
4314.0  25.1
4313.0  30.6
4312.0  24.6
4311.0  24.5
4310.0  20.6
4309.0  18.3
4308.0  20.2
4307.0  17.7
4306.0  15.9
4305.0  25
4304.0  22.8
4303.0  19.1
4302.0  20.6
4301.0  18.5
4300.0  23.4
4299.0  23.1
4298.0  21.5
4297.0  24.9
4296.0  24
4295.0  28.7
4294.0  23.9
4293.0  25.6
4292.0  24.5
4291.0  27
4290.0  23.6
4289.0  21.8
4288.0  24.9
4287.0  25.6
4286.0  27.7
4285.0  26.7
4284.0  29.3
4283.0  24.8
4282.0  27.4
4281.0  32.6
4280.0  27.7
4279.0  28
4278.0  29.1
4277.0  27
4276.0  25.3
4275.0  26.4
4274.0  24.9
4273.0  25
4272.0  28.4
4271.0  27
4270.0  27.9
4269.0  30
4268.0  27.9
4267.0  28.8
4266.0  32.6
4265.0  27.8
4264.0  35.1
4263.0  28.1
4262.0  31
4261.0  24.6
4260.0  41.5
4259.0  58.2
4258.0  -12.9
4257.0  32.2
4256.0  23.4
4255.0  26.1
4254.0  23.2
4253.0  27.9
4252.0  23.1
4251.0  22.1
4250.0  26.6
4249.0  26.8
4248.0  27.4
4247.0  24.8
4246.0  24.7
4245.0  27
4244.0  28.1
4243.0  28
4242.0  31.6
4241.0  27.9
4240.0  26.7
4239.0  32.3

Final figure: -0.1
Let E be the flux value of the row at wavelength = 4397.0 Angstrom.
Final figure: 29.6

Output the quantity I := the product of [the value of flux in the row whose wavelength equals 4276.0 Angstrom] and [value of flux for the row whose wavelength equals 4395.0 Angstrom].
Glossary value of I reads 883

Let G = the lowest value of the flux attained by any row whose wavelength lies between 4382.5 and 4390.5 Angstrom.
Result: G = 24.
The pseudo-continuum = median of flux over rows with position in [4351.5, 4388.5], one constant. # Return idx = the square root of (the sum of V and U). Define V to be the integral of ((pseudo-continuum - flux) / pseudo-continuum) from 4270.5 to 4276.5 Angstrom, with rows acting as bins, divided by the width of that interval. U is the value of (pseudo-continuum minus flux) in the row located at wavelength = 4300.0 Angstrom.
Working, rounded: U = 8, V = 0.177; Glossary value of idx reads 2.9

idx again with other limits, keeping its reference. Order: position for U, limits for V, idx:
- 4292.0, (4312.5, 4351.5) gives 2.7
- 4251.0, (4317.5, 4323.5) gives 3.1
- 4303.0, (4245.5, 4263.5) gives 3.6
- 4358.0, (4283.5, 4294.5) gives 0.8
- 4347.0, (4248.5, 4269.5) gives 0.4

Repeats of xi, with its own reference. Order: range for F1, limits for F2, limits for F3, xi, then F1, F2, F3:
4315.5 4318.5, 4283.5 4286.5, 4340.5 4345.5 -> -0.1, 1.5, 1.38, 1.36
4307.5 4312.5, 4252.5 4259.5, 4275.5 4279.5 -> 0.3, 1.1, 1.26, 1.35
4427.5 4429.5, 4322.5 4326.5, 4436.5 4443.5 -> -0.2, 1.8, 1.36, 1.60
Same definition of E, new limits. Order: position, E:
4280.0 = 27.7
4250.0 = 26.6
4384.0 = 25.5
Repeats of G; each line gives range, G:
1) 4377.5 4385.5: 24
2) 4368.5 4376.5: 28.4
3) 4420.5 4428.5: 31.2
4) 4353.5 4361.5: 29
